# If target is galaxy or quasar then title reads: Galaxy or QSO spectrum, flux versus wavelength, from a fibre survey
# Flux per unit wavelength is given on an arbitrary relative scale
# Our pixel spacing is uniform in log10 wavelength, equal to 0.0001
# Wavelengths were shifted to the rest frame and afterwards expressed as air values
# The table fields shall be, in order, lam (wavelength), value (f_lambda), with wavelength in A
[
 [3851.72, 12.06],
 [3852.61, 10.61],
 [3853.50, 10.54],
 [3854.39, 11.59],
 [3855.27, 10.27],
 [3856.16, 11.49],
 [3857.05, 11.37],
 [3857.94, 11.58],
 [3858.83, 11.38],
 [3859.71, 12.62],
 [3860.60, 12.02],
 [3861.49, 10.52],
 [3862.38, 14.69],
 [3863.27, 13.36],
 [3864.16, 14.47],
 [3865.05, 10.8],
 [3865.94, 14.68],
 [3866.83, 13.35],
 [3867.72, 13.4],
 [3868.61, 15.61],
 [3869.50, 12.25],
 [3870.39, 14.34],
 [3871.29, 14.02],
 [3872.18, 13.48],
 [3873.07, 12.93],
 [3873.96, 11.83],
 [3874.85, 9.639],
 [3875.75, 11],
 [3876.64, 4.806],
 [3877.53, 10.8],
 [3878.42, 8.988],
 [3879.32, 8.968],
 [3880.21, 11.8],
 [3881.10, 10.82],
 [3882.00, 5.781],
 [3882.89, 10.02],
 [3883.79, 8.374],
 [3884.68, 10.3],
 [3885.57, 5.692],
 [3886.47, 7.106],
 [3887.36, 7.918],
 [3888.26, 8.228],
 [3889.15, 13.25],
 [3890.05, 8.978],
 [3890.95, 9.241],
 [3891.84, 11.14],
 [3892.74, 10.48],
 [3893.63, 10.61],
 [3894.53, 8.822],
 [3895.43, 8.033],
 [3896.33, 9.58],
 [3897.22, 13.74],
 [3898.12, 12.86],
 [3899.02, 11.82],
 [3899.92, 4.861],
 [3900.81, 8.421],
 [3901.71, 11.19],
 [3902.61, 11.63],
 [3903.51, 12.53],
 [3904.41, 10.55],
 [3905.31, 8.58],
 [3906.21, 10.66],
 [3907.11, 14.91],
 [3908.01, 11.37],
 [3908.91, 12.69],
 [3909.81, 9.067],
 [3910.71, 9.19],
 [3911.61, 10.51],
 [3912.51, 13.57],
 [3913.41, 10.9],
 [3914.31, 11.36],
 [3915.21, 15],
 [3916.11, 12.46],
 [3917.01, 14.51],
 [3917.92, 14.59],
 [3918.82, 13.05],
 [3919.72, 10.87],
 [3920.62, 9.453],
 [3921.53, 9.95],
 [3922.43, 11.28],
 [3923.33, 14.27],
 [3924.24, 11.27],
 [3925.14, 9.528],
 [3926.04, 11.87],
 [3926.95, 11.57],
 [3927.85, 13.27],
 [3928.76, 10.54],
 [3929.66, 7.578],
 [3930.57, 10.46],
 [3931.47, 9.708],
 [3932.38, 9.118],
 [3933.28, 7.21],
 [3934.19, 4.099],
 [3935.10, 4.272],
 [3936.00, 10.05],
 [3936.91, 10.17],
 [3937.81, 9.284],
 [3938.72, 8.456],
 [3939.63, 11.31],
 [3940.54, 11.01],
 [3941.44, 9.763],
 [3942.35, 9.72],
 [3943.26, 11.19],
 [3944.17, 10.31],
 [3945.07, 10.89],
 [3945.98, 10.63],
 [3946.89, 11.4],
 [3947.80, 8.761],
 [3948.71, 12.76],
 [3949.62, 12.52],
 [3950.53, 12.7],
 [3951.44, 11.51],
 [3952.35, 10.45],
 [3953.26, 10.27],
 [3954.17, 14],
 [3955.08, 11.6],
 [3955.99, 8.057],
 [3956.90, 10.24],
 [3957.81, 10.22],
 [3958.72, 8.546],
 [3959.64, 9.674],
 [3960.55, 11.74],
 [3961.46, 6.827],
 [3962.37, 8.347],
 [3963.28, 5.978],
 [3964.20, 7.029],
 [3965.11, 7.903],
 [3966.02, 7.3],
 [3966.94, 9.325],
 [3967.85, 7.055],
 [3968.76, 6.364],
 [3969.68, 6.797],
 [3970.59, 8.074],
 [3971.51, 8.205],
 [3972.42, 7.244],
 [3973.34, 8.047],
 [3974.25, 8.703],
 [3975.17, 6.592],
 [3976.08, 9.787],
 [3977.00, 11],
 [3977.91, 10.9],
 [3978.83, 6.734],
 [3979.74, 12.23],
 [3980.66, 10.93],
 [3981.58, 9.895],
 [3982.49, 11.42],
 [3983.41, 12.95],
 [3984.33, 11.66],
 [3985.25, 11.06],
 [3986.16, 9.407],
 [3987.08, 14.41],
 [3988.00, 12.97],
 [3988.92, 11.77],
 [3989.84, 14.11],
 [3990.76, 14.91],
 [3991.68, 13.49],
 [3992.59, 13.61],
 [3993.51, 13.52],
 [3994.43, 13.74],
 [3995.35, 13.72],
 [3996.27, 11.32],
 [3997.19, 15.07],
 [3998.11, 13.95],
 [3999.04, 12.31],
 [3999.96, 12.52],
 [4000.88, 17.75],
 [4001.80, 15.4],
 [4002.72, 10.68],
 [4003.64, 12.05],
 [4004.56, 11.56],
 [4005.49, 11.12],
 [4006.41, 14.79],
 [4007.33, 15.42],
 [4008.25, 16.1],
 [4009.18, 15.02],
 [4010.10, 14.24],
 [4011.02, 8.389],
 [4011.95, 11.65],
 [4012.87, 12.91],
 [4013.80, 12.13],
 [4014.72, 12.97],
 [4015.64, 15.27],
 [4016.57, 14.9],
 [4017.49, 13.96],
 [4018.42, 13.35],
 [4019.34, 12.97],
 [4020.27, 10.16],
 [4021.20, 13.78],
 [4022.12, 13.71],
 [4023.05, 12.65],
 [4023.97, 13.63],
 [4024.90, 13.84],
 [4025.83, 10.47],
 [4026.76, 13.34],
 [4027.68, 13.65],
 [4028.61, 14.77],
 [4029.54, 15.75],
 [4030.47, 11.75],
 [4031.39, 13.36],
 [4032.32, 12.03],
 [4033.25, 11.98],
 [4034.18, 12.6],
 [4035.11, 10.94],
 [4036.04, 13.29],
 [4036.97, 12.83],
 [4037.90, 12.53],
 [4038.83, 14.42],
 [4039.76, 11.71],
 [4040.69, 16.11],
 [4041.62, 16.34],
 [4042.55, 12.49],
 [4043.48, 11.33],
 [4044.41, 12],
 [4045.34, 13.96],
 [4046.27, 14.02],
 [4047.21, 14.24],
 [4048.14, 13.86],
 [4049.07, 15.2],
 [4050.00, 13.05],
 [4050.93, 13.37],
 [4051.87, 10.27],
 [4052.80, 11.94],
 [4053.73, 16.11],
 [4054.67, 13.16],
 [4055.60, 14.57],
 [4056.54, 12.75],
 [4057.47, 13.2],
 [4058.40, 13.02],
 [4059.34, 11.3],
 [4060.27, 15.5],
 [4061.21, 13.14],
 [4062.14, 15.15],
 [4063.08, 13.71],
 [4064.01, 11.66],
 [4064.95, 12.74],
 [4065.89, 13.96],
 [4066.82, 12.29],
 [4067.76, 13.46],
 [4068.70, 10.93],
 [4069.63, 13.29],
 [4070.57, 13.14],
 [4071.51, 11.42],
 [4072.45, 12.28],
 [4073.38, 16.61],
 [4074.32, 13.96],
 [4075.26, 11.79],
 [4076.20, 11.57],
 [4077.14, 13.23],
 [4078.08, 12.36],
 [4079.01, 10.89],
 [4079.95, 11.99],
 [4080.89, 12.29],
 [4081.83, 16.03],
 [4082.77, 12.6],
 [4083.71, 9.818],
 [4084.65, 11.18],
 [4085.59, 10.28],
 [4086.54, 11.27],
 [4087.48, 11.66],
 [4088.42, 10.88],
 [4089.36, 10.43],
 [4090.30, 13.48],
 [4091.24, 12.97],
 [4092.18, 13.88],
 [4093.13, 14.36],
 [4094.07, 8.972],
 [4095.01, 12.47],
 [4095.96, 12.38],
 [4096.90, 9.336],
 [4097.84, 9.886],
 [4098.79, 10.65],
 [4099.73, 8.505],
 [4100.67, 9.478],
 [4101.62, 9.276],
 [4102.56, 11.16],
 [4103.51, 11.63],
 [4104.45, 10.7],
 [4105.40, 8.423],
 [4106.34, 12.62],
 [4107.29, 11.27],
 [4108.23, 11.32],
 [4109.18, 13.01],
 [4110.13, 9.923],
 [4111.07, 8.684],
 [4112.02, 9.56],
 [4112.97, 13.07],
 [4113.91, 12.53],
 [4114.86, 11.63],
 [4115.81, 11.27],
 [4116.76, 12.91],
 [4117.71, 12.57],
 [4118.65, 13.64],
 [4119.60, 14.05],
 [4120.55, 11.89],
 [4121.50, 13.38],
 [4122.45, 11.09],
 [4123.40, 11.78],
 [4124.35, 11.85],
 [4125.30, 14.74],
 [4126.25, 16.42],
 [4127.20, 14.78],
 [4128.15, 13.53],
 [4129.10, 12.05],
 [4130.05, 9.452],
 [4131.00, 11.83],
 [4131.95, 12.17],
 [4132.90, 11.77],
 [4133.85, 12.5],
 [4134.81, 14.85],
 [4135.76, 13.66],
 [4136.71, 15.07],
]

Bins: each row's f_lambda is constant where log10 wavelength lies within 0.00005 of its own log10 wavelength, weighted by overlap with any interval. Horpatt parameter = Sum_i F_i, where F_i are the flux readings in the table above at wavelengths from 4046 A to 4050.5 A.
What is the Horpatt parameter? 70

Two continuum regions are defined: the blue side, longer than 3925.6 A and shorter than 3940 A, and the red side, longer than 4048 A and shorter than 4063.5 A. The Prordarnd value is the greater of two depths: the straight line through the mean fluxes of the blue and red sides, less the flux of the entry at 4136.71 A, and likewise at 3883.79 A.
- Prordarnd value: 1.2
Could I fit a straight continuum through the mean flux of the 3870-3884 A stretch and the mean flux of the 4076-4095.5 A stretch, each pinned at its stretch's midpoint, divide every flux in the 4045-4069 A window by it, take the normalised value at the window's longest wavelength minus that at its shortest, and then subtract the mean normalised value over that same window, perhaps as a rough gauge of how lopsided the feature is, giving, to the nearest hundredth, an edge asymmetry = -1.40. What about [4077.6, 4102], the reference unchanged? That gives -1.22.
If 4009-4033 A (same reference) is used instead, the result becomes -1.41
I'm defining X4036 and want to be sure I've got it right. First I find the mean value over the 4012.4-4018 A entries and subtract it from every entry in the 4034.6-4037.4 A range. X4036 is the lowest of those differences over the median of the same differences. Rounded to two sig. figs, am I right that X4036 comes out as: 3.2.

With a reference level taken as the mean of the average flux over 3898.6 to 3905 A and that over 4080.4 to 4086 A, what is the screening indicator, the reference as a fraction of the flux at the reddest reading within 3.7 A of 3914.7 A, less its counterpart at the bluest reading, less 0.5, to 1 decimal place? -0.8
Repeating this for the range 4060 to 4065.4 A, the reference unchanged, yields -0.3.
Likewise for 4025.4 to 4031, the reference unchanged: -0.6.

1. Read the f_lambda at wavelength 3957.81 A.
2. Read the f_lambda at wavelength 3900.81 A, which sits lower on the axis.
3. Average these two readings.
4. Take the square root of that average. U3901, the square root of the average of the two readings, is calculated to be 3.05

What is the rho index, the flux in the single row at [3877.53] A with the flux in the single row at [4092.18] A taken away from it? -3.1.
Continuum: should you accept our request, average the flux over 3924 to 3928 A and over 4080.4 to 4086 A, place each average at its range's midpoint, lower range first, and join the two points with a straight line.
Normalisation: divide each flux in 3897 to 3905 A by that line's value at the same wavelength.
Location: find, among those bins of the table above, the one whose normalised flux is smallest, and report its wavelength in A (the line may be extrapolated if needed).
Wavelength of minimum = 3899.92 A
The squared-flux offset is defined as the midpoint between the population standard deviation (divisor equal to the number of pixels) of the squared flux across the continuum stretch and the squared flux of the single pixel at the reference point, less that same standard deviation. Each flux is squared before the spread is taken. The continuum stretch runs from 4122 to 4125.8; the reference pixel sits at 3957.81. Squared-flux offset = 34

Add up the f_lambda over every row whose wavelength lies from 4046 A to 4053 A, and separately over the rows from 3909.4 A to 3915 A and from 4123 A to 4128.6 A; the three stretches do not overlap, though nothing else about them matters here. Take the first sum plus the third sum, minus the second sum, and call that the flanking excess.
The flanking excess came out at 124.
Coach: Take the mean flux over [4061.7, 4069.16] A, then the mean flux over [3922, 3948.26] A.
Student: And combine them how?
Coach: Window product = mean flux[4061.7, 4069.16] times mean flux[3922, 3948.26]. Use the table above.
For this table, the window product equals 129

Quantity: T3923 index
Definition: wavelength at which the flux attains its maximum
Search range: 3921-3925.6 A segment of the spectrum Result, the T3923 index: 3923.33 A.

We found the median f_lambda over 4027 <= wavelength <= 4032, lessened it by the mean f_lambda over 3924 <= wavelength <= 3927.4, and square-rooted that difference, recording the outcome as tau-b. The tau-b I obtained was 1.61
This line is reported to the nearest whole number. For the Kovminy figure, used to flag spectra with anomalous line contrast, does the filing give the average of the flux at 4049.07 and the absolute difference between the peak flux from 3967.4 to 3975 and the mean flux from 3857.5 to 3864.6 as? 10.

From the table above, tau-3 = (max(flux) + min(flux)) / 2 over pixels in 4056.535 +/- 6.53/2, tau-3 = 13.7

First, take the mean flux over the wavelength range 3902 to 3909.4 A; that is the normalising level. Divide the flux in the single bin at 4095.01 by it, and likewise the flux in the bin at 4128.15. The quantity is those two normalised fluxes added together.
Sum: 2.24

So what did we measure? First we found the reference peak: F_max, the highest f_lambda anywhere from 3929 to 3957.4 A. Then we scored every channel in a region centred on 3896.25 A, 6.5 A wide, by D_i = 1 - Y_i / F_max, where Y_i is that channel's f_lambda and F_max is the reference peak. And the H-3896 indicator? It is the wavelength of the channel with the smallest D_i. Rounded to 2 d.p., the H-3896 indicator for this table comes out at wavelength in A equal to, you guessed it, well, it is 3897.22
